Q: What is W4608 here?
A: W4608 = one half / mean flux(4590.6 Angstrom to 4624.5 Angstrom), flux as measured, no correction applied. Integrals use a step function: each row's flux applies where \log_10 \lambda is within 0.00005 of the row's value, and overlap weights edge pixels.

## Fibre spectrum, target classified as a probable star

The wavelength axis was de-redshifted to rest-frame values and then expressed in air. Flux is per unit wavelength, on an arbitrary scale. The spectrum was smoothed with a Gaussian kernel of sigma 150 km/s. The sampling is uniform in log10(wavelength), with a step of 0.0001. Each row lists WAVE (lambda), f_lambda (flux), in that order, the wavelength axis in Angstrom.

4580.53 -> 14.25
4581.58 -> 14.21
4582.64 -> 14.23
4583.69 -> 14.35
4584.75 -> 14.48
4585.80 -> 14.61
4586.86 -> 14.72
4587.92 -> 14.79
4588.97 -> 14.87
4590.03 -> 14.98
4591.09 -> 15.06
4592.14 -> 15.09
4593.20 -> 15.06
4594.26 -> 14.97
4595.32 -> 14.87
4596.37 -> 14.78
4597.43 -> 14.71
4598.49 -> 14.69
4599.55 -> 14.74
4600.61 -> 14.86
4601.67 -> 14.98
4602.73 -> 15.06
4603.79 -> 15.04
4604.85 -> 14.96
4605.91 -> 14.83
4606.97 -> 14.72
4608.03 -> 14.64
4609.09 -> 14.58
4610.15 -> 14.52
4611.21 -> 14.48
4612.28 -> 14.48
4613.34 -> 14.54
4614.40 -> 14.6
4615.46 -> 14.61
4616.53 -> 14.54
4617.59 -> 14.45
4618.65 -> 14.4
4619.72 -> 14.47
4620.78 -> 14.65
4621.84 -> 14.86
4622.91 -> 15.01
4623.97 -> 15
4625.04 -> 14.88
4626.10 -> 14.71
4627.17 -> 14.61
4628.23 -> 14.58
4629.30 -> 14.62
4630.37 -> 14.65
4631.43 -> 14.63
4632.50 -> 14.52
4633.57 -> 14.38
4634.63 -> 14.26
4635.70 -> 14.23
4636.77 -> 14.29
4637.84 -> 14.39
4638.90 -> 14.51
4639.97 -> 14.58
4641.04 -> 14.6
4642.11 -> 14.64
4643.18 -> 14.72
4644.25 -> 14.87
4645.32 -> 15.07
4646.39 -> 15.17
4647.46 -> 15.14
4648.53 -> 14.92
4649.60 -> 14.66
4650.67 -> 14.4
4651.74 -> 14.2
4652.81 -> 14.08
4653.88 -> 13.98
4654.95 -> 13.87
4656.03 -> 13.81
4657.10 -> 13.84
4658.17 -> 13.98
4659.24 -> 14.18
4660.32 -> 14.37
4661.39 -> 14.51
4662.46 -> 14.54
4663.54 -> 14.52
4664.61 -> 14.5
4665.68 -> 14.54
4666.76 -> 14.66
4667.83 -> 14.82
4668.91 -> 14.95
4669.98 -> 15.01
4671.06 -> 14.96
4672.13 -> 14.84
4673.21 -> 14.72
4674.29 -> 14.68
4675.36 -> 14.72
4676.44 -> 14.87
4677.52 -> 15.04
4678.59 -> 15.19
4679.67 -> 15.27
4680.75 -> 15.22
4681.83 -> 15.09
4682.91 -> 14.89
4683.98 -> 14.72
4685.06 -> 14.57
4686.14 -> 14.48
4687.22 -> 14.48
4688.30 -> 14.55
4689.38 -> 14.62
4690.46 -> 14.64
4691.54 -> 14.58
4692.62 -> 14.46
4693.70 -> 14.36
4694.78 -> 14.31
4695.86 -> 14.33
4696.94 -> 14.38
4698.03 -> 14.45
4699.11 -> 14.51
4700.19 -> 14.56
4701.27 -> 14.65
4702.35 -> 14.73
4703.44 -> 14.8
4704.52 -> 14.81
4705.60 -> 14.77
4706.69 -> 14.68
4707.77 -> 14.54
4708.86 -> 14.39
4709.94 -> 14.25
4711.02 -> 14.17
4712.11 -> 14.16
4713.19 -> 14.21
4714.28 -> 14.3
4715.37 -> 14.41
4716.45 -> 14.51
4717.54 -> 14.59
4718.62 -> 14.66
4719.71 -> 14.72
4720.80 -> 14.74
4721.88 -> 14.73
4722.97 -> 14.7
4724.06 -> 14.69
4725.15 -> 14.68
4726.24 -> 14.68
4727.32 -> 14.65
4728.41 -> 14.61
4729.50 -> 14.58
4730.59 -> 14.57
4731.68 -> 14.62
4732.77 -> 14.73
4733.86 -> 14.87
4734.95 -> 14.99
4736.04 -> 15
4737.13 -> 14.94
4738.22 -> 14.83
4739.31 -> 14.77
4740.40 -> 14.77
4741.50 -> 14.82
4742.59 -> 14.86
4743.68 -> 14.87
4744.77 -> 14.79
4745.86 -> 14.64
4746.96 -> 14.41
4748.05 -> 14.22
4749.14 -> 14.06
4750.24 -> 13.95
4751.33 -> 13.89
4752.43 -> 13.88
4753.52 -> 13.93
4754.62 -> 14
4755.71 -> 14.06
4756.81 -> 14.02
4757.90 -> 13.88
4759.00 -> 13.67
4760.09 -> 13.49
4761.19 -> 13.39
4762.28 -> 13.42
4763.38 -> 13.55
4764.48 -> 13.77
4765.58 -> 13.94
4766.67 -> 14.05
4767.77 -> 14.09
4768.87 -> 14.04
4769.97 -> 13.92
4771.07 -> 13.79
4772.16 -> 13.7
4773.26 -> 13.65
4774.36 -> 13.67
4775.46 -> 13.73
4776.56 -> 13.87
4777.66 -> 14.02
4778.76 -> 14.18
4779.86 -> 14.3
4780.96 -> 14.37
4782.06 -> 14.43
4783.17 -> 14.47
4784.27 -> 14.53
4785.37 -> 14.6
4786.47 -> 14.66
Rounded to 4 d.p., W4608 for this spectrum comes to 0.0339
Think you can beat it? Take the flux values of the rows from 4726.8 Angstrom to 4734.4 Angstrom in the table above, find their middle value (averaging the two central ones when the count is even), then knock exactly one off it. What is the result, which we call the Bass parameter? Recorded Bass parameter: 13.6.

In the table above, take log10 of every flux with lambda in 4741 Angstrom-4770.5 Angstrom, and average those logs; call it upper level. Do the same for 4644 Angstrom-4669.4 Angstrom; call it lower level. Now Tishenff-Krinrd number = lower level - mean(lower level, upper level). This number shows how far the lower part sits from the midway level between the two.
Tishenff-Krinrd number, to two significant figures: 0.0064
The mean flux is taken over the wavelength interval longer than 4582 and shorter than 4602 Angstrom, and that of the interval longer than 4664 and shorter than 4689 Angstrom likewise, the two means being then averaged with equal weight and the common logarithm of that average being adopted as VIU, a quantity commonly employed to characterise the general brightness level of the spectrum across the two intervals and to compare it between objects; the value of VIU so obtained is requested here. 1.17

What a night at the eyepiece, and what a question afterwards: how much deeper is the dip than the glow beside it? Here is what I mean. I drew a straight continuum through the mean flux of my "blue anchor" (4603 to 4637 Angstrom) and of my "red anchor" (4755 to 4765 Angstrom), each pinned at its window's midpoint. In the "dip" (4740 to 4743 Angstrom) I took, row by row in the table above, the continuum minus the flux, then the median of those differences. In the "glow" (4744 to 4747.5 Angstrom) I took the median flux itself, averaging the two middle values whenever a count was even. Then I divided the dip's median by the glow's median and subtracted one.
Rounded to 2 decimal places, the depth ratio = -1.07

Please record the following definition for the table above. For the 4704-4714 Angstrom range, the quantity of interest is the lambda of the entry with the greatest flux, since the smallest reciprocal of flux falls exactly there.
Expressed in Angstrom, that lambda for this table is 4704.52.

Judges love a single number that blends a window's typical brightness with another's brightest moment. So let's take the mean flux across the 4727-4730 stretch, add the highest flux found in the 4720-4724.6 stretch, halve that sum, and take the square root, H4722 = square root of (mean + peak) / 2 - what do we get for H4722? 3.83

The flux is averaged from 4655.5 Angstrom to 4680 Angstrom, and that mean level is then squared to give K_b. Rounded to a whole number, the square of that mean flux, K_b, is 214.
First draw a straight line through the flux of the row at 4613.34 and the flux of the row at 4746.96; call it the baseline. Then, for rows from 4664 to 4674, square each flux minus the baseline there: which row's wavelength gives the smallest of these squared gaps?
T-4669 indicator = 4664.61 Angstrom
